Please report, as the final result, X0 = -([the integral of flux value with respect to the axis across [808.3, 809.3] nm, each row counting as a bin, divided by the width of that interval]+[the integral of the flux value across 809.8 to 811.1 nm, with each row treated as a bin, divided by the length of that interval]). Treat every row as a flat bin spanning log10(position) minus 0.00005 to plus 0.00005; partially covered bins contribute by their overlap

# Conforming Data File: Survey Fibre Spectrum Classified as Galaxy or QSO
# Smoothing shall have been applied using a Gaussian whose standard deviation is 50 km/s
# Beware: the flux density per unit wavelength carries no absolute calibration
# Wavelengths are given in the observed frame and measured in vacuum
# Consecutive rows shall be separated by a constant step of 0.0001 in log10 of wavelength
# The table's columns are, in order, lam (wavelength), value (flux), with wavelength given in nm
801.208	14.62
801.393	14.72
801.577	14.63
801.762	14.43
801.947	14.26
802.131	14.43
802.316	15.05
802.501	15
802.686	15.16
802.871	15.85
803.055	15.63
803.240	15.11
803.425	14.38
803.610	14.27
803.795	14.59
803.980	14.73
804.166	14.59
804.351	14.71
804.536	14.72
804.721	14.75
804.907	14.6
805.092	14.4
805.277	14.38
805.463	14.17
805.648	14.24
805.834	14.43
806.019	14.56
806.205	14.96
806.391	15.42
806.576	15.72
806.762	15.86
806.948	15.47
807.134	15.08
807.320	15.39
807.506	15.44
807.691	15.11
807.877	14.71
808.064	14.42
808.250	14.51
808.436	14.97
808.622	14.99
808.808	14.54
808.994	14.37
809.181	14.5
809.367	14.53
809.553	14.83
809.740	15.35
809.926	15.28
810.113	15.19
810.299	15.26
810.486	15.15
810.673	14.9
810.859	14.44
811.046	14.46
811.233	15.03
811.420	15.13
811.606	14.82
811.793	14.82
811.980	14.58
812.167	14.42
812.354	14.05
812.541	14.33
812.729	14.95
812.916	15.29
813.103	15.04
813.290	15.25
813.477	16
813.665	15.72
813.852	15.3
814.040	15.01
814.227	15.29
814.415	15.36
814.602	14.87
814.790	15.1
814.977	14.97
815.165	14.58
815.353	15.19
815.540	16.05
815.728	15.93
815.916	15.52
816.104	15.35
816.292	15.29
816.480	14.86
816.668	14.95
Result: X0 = -29.7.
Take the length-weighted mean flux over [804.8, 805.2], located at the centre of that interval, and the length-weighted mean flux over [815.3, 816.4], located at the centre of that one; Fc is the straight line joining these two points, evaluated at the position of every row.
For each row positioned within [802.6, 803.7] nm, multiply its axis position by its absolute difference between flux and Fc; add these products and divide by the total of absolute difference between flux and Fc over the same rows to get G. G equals 802.97 nm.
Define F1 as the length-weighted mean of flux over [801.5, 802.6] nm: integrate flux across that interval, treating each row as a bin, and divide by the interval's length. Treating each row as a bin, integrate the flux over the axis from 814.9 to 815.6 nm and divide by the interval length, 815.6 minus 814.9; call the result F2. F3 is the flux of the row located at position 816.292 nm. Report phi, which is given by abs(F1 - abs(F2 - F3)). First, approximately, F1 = 14.6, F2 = 15.2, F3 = 15.29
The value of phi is 14.5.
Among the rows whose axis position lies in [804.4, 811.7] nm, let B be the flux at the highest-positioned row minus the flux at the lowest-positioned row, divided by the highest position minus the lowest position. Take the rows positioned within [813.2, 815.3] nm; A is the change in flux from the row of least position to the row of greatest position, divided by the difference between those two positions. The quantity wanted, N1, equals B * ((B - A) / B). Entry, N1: 0.4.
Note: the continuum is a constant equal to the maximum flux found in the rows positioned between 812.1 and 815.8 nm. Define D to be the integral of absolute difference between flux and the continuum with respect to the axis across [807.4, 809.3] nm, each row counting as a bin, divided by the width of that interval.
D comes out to 1.29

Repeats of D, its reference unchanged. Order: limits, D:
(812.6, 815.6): 0.82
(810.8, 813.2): 1.33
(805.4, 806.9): 1.10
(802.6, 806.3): 1.34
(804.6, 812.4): 1.21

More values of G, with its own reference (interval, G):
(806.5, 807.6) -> 806.97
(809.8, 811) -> 810.48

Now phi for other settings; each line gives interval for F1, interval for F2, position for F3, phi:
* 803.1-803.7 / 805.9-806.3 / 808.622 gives 14.4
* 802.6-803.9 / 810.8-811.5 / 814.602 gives 14.9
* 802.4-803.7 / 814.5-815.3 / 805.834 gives 14.6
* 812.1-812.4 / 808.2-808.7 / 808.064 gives 13.8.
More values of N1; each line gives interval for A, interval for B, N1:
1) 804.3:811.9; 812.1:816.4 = 0.2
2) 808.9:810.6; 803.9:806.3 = -0.4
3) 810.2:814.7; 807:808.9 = -0.2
